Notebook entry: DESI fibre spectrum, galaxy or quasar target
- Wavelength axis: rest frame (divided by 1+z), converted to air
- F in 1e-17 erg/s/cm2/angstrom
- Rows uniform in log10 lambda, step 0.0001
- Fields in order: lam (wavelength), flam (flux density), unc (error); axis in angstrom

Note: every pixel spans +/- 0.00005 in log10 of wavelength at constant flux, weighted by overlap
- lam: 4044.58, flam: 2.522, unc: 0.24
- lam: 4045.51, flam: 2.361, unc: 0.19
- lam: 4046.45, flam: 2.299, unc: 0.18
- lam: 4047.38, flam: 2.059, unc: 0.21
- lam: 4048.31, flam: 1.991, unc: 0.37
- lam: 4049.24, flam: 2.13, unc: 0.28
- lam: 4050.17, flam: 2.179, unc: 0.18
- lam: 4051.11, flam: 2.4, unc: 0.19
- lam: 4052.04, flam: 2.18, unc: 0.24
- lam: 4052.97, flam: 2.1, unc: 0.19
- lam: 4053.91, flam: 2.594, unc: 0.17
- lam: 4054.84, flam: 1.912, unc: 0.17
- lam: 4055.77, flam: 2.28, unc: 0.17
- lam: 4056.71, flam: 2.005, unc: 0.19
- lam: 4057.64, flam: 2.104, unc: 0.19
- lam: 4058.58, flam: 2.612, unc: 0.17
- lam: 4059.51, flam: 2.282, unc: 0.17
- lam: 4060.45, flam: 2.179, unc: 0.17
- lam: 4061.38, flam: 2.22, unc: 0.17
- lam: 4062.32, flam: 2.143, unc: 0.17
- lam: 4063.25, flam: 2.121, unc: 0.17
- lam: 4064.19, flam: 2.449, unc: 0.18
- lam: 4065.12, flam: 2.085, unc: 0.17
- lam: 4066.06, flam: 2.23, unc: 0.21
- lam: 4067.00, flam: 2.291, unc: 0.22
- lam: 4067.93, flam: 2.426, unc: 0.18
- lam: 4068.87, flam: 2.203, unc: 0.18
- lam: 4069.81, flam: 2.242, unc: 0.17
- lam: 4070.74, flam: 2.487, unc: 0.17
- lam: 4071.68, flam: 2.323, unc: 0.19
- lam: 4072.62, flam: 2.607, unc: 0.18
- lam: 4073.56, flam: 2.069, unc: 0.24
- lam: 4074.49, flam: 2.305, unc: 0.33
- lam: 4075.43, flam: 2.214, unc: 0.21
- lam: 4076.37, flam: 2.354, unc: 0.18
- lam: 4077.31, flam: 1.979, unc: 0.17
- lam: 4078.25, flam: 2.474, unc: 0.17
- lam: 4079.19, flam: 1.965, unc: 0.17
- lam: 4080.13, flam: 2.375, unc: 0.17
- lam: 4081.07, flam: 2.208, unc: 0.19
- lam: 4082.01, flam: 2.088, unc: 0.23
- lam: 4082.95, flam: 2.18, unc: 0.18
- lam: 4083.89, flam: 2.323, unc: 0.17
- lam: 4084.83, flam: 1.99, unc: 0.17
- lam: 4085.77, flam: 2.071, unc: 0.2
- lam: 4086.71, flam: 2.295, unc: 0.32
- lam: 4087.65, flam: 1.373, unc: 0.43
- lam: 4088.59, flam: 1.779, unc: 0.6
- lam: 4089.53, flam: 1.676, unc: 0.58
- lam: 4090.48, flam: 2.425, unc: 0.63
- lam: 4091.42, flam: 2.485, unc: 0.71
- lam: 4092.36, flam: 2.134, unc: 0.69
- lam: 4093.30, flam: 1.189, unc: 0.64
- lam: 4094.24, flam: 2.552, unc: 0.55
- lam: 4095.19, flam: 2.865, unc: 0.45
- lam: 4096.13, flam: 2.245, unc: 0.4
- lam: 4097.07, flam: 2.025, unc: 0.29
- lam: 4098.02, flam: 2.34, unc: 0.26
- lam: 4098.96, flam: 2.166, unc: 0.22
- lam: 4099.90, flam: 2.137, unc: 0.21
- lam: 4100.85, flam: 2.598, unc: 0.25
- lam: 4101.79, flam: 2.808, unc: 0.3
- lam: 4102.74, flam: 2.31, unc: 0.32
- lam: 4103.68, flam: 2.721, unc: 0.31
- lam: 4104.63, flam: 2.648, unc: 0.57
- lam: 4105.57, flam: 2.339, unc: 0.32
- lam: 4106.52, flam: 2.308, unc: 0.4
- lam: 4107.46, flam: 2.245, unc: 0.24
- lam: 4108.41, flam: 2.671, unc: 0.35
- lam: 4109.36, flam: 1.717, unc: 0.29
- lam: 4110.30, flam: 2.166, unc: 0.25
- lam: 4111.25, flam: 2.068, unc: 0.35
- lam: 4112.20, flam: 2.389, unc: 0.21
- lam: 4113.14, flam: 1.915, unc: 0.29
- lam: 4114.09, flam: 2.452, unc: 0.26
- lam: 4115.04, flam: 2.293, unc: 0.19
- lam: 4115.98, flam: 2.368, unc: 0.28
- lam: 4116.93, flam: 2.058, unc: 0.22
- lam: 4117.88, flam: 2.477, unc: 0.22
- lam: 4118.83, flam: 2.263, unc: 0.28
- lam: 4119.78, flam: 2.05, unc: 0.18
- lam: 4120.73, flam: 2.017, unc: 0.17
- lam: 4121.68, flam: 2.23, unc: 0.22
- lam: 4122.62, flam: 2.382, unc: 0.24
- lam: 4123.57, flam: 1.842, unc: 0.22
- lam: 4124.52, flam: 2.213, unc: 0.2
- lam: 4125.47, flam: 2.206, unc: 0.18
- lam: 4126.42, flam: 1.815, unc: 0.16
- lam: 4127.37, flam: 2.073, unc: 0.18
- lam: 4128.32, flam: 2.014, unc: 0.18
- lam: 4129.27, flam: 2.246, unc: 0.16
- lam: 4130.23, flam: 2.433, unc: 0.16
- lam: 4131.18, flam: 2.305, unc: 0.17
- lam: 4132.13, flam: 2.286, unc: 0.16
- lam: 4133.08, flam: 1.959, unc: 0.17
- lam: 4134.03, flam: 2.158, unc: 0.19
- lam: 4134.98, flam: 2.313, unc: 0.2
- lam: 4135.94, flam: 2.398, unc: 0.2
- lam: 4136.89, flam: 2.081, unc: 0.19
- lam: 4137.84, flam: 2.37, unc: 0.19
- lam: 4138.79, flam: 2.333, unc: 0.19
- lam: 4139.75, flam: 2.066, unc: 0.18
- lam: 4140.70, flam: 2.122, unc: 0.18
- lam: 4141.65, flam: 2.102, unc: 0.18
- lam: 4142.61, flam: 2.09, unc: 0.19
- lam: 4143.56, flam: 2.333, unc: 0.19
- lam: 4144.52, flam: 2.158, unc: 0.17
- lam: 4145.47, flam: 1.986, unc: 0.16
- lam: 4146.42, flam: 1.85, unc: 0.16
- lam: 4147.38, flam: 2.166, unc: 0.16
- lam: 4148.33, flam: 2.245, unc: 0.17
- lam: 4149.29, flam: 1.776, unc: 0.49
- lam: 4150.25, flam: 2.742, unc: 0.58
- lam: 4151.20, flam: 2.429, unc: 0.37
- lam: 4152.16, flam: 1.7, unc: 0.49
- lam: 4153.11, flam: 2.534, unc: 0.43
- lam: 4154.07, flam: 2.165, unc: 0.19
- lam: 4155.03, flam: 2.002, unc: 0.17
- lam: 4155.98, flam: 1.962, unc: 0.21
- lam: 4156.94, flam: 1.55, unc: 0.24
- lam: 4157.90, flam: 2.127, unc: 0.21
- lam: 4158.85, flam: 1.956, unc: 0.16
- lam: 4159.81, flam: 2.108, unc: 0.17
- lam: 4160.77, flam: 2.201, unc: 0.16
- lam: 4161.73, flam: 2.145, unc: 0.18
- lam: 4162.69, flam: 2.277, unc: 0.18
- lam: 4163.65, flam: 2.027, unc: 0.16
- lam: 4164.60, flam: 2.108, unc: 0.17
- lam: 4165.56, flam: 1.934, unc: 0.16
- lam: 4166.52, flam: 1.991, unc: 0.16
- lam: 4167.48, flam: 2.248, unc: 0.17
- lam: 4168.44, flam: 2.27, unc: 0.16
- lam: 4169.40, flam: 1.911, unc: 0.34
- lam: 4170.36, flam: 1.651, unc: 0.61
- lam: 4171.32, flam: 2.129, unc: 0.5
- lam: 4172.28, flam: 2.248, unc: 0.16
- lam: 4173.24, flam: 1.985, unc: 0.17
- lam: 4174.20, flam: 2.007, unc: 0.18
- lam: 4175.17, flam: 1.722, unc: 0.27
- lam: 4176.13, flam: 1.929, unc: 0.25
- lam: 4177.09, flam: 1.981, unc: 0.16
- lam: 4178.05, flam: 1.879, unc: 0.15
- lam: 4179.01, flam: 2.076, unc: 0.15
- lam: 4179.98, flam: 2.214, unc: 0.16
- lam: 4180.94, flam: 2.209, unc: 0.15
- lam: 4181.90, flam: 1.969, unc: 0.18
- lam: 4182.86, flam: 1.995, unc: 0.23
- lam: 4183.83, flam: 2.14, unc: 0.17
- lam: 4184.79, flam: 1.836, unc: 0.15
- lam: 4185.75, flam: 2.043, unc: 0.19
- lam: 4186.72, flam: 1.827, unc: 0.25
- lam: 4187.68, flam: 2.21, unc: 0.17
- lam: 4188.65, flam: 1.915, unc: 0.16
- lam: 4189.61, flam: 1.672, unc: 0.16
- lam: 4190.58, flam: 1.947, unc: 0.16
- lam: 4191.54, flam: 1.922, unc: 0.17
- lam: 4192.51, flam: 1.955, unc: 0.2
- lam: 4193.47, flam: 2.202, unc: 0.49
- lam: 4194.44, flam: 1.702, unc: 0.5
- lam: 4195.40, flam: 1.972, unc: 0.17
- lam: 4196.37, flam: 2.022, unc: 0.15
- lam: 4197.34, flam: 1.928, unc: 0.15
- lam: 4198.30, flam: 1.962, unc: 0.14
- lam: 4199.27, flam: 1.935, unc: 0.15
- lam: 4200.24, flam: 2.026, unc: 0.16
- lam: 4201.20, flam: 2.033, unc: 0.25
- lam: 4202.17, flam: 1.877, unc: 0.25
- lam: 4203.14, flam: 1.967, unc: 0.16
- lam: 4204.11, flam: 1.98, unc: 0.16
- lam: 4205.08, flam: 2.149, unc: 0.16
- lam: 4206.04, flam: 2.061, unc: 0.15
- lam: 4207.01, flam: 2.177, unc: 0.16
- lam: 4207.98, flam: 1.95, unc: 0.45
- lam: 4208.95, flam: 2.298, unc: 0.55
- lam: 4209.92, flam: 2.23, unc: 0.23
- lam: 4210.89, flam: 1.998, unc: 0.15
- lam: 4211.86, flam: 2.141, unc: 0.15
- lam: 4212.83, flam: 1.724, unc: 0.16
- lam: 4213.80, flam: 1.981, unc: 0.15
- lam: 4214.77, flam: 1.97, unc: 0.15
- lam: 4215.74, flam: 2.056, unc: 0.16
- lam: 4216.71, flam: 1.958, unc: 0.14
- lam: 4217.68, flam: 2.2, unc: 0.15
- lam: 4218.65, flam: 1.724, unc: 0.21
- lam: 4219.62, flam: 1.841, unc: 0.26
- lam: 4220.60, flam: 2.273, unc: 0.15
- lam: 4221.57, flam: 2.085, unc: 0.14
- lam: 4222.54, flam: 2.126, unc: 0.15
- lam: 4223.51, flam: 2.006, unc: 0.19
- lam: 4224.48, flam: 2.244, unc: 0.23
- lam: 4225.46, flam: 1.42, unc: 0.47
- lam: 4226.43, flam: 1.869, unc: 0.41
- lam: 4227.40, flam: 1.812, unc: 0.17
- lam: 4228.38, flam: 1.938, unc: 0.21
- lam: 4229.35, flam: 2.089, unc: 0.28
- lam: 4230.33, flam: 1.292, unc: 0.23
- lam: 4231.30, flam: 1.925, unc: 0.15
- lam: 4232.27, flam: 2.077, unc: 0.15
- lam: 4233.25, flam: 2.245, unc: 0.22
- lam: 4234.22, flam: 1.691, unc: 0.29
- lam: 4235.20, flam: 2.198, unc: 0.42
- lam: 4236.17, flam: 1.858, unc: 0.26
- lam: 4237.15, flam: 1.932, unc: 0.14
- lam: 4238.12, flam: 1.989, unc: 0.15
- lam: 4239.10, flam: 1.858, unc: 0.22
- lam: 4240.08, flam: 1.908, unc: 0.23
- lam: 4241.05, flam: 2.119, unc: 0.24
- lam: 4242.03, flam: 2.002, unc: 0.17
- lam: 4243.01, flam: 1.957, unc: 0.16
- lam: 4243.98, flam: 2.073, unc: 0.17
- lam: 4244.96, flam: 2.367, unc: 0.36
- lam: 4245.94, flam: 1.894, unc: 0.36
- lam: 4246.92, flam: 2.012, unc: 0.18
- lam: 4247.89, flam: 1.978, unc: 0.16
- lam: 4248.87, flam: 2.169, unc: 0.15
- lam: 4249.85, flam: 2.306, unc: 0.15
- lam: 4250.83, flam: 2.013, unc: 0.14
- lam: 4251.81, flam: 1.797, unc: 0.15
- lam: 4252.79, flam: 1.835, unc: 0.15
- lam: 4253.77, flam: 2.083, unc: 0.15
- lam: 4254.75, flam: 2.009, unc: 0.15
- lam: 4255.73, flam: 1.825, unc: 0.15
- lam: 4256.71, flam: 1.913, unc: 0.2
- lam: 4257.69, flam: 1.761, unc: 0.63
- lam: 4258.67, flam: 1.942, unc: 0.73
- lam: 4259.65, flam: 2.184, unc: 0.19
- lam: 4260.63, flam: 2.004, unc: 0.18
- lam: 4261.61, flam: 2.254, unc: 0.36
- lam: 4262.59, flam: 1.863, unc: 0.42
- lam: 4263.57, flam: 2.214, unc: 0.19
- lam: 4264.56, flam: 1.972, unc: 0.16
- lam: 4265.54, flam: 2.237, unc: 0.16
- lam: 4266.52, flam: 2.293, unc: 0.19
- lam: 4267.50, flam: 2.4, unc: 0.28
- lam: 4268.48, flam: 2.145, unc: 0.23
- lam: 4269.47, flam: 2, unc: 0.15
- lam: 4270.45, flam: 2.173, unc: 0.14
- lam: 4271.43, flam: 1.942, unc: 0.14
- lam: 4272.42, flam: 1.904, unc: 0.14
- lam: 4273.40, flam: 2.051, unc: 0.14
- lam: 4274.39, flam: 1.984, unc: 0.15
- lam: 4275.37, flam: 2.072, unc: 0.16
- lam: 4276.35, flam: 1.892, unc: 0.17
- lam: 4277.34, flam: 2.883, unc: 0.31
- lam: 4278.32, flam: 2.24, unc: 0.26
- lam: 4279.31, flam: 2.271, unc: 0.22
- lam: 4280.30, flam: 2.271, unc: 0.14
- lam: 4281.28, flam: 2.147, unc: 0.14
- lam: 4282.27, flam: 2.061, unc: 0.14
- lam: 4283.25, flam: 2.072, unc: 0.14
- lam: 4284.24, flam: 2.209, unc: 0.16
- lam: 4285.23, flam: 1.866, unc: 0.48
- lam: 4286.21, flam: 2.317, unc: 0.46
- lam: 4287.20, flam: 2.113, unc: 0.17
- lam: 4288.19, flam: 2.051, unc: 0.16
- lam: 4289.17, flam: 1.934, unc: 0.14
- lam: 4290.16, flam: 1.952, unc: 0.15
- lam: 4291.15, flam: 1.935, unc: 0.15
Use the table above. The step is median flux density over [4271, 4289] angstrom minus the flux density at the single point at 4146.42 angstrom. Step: 0.22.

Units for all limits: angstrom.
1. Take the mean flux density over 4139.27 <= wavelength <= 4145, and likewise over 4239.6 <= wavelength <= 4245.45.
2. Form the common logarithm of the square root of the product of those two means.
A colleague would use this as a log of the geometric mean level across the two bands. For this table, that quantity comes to 0.324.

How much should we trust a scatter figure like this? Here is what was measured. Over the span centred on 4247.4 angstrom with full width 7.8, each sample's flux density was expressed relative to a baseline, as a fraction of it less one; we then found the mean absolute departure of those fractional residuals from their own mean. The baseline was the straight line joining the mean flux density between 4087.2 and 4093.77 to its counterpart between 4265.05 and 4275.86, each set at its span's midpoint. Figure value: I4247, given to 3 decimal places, 0.064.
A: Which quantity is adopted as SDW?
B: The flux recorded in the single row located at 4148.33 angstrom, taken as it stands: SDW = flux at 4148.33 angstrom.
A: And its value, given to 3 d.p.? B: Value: 2.245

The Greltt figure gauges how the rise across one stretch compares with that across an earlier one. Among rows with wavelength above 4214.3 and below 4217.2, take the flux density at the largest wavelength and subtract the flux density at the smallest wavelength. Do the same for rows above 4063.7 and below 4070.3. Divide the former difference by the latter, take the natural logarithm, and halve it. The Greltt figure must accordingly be -1.4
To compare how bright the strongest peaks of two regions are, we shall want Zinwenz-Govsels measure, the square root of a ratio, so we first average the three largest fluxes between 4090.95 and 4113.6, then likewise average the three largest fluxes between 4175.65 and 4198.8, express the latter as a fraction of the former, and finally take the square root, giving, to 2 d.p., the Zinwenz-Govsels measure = 0.89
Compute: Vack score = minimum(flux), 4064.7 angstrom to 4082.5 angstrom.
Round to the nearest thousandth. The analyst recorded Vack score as 1.965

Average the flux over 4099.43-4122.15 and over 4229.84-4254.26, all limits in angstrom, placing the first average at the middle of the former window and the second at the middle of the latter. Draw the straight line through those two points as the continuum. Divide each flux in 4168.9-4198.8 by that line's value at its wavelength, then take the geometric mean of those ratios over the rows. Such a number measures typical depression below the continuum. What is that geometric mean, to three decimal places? 0.926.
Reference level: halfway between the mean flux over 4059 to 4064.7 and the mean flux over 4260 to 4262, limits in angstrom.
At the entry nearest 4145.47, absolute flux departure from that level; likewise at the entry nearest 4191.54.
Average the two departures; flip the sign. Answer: -0.23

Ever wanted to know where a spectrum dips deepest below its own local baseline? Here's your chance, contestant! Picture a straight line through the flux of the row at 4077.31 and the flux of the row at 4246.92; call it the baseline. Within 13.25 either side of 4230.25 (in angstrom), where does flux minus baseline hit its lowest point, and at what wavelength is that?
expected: 4230.33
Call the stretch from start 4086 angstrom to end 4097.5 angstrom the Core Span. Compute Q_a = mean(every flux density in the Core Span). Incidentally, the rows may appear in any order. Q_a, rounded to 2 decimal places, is 2.09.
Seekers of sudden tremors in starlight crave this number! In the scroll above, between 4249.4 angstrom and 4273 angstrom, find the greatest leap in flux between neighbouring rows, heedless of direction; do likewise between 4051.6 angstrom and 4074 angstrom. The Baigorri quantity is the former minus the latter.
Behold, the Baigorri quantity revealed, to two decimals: -0.29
